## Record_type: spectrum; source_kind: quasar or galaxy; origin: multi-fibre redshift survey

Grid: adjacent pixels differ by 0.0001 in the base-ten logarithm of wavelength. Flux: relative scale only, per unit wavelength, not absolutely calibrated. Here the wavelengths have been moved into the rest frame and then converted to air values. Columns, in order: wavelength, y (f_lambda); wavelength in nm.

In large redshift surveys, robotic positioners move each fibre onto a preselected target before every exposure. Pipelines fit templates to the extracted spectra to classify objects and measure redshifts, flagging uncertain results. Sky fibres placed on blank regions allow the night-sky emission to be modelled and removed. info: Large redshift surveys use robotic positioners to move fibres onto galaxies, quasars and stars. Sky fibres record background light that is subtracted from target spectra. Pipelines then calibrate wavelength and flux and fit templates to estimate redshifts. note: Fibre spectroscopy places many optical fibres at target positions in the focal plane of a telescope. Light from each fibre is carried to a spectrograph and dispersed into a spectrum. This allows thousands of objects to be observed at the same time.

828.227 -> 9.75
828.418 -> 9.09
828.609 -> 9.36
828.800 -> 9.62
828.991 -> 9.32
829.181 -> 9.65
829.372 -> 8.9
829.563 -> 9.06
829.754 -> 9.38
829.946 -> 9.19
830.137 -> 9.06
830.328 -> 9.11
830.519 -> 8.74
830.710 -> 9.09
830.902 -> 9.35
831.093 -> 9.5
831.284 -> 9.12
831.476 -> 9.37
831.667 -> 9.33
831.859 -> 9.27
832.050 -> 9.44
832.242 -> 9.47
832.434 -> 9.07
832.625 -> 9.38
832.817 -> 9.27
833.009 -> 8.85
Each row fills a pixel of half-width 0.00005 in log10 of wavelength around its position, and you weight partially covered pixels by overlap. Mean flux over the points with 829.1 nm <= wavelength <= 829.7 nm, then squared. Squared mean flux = 84.7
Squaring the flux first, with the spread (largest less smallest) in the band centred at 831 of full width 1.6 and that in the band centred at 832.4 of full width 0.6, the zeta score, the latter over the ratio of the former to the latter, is 4.0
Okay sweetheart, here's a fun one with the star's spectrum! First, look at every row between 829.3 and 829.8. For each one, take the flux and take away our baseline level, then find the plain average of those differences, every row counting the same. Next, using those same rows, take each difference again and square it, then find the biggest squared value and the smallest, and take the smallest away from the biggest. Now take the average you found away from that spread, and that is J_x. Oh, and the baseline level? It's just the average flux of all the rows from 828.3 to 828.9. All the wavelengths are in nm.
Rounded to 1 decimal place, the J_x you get 0.5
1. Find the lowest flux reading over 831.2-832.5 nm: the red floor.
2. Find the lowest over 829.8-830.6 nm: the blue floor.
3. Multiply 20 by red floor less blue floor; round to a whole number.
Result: 7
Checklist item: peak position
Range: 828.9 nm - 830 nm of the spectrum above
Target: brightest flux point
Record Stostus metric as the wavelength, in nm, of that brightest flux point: 829.181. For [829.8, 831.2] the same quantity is 831.093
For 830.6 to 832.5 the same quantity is 831.093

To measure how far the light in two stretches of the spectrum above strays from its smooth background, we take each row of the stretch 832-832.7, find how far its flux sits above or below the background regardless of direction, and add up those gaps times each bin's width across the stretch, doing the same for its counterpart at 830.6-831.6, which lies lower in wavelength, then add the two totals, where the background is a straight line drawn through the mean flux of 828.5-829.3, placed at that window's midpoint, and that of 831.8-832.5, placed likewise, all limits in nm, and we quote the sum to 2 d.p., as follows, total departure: 0.25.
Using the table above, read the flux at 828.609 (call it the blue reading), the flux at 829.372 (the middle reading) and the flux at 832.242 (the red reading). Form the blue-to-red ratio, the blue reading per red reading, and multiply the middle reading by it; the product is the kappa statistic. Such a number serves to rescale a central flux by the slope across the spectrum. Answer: 8.8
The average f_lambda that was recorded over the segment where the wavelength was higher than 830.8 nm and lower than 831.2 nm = 9.4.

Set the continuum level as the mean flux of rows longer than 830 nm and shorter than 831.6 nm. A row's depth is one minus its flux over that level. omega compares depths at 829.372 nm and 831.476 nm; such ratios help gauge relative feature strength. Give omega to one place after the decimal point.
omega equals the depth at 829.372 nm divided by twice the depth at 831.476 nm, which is -0.7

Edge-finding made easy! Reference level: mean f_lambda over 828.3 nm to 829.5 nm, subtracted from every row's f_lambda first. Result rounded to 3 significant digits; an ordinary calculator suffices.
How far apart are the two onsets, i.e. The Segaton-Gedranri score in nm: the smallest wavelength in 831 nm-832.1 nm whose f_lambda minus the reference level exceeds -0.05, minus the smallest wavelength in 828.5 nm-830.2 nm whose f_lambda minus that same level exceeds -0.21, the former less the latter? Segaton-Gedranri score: 2.48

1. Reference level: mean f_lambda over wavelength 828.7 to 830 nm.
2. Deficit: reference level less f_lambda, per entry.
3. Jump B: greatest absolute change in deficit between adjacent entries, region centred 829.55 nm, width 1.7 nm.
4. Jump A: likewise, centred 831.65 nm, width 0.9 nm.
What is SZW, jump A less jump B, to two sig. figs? -0.50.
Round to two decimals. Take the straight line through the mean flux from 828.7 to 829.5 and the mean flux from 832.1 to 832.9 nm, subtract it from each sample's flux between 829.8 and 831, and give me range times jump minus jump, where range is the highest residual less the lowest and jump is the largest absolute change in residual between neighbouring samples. -0.14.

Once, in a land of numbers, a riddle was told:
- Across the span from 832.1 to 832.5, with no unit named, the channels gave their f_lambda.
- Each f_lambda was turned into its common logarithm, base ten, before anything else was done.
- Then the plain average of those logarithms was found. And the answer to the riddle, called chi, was 0.967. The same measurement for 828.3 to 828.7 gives 0.965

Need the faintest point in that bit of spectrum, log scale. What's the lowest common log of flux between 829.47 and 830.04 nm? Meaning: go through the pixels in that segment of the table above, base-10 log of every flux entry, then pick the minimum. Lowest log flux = 0.957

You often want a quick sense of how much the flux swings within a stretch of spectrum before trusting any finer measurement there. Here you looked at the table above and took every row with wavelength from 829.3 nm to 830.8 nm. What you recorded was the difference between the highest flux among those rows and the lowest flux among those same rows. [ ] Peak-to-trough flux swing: 0.6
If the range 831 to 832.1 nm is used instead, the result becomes 0.4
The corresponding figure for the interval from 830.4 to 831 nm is 0.6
